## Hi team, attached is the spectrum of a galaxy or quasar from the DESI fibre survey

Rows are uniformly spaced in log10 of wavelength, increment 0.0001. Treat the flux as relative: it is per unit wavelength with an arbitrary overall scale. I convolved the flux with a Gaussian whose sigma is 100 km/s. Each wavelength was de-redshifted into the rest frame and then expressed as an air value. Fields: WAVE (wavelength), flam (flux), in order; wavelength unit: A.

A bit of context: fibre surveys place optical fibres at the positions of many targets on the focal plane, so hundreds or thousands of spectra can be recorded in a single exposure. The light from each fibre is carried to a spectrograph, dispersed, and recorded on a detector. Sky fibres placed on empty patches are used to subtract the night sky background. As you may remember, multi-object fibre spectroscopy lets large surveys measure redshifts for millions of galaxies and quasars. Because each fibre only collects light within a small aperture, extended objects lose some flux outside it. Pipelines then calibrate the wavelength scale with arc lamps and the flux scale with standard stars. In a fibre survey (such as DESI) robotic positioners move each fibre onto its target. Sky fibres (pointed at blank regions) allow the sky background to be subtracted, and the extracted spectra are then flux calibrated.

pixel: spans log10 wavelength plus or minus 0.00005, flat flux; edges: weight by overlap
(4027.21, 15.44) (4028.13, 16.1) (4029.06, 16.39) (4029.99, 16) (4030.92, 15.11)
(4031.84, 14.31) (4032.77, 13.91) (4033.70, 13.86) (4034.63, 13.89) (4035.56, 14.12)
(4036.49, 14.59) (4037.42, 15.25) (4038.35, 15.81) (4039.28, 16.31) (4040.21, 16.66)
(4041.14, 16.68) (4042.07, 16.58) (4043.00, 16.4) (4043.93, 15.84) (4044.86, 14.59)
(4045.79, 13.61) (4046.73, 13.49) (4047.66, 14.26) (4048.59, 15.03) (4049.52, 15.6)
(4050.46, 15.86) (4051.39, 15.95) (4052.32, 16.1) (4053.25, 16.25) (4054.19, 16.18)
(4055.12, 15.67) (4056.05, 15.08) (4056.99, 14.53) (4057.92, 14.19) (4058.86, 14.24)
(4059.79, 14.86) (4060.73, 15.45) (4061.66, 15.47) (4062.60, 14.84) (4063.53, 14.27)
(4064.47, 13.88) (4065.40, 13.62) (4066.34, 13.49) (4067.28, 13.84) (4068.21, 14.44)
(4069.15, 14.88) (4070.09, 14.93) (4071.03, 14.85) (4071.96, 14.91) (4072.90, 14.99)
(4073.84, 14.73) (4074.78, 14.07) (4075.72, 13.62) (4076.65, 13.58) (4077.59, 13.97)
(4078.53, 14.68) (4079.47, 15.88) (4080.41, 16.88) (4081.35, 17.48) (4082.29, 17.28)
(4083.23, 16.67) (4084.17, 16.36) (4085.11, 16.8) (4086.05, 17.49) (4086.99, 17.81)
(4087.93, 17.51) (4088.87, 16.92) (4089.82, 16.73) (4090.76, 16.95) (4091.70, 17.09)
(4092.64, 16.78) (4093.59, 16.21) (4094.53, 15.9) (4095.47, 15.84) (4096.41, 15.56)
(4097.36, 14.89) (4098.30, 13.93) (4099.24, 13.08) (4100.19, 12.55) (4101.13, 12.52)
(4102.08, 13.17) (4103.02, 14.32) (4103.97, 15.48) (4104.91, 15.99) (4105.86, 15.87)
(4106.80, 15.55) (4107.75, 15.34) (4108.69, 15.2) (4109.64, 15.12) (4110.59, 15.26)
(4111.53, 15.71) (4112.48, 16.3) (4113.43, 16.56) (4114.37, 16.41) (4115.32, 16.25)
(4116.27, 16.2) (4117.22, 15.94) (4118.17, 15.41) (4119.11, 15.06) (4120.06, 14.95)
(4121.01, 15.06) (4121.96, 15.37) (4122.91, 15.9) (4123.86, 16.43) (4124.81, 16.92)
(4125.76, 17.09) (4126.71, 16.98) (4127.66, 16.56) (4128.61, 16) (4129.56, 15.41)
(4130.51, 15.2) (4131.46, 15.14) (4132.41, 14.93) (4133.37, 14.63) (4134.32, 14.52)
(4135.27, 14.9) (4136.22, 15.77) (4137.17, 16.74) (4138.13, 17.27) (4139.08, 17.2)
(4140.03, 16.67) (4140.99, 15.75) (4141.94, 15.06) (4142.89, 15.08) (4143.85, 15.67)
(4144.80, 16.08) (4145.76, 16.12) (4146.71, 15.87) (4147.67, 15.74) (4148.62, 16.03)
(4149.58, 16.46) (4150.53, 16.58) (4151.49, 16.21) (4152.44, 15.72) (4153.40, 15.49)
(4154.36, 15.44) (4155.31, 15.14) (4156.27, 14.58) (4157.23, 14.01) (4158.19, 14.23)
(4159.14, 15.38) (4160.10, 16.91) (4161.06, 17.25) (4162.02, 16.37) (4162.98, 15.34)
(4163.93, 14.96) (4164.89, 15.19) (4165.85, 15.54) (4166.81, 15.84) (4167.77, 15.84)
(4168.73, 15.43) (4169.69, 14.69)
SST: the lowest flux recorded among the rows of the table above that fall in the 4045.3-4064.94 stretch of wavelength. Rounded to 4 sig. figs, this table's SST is 13.49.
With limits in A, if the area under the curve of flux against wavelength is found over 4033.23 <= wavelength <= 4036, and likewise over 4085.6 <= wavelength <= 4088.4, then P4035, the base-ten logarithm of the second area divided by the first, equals 0.11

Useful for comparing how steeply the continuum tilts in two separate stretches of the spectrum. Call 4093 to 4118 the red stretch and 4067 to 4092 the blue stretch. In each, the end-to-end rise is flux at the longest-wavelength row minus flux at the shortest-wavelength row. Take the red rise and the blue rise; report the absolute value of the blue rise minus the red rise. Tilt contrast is 3.5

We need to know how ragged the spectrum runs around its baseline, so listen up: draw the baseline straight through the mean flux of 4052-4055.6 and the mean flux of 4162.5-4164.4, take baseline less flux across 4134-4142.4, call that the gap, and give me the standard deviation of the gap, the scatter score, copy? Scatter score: 1.0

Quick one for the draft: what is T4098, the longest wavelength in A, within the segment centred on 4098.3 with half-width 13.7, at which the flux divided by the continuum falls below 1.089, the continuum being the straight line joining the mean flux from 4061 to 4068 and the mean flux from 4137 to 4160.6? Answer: 4111.53 A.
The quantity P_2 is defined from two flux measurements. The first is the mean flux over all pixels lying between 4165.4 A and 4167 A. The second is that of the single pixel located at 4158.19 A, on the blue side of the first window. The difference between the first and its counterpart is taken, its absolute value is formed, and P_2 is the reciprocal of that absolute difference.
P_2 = 0.7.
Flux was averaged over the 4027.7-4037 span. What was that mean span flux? 14.8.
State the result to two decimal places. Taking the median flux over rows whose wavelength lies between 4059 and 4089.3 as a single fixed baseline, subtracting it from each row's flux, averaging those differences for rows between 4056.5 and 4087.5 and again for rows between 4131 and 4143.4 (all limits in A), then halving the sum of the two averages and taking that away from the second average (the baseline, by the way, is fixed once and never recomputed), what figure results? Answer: 0.27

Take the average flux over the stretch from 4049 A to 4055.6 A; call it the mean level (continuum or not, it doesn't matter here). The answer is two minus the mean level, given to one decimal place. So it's -13.9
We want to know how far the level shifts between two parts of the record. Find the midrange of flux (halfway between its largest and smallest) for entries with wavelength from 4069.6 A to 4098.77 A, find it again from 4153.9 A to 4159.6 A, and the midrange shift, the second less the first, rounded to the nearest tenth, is -1.0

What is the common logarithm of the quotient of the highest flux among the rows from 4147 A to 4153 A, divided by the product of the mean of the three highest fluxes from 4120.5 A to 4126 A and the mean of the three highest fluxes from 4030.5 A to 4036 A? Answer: -1.17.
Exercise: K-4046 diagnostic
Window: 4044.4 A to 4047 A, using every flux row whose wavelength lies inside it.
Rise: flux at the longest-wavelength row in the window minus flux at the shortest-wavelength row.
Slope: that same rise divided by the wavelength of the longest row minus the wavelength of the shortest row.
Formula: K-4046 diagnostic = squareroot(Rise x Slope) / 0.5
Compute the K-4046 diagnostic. 1.61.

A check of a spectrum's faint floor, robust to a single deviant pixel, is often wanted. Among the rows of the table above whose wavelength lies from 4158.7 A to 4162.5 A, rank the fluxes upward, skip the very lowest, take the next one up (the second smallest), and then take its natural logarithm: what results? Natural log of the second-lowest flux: 2.80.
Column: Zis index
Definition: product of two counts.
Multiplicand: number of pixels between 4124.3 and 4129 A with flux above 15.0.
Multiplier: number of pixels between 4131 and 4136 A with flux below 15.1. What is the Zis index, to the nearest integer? 20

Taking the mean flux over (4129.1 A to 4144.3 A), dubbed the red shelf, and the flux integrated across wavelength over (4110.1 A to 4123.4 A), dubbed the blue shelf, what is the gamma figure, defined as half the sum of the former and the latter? 112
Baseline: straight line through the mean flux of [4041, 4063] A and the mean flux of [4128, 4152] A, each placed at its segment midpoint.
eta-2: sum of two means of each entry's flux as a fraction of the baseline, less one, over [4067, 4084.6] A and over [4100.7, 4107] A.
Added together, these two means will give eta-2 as -0.07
